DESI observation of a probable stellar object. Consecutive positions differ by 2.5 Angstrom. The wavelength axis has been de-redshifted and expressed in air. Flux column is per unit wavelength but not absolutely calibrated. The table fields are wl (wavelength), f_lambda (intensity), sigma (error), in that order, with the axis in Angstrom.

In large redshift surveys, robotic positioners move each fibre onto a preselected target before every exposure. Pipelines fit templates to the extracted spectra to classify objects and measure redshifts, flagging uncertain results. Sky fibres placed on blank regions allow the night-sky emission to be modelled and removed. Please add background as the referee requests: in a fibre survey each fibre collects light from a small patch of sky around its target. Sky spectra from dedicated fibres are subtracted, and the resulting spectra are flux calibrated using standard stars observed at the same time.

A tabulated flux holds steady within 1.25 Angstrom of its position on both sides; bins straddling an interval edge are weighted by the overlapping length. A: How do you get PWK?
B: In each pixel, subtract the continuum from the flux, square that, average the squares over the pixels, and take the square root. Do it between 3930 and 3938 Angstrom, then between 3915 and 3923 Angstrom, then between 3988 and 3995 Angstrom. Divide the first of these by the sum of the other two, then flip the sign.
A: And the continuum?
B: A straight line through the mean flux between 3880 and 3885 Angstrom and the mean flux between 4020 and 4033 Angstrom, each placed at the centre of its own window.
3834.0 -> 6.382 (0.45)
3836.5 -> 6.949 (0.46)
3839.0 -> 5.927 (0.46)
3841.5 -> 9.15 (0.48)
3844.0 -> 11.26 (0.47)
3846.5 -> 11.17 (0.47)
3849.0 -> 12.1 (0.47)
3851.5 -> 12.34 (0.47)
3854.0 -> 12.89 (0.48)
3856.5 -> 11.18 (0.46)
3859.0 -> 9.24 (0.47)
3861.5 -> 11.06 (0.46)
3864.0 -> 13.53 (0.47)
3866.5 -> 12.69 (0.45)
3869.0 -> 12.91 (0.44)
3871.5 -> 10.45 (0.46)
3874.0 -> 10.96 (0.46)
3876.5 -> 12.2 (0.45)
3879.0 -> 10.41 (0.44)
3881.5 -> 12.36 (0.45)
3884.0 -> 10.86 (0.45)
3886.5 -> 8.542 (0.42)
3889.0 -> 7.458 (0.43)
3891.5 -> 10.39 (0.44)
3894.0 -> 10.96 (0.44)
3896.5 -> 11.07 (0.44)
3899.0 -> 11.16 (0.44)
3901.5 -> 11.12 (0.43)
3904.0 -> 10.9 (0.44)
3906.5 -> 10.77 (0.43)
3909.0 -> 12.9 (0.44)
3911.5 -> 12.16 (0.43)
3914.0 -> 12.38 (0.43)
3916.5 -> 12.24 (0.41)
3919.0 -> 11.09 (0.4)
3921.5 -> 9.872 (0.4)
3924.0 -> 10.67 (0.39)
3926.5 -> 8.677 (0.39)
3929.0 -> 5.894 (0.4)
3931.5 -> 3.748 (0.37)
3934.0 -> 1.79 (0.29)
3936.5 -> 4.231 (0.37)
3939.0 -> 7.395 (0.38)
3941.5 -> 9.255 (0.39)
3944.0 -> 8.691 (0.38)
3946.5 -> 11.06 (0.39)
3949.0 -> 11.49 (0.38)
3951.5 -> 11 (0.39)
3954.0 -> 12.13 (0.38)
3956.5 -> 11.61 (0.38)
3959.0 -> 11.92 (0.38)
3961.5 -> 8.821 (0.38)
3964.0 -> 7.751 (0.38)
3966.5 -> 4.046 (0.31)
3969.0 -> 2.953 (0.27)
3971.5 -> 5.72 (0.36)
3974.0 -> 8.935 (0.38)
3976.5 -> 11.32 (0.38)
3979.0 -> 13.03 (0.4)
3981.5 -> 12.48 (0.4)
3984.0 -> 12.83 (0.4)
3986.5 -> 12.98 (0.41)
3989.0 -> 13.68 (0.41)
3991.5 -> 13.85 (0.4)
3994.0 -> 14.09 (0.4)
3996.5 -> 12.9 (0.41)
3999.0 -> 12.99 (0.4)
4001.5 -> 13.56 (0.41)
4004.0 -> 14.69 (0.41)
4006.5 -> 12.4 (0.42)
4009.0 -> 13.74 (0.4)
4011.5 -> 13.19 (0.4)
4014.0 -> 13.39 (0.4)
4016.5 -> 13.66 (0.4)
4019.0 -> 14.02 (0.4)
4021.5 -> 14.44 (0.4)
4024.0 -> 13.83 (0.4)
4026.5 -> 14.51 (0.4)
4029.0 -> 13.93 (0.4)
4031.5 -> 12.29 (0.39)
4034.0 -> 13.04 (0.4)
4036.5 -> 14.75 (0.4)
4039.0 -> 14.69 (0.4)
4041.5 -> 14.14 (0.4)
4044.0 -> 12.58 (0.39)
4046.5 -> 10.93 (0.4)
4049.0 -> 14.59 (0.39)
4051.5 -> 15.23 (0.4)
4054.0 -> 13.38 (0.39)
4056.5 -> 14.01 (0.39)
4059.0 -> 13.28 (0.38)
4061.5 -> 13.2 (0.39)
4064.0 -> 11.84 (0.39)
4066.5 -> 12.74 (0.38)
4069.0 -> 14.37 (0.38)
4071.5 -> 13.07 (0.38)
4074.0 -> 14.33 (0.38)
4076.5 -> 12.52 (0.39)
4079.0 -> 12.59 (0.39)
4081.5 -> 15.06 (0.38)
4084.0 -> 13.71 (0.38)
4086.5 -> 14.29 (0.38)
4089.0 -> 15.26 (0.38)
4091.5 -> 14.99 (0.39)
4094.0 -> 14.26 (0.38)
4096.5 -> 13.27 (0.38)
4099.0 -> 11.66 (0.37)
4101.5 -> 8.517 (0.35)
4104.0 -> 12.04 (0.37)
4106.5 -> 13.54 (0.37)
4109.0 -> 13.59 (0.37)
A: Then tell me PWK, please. -4.4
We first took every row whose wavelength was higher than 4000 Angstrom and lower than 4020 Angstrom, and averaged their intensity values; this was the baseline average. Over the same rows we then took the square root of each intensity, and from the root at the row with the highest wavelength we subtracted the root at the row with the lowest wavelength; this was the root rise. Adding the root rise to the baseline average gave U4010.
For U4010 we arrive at 13.6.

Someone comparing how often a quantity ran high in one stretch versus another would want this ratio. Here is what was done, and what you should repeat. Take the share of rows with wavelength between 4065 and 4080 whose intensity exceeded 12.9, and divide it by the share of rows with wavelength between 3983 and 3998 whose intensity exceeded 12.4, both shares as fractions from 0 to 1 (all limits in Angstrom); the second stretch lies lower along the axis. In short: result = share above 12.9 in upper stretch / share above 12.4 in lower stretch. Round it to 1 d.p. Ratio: 0.5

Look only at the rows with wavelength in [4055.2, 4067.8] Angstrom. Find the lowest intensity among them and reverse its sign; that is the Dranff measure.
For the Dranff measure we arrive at -11.8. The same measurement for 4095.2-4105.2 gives -8.5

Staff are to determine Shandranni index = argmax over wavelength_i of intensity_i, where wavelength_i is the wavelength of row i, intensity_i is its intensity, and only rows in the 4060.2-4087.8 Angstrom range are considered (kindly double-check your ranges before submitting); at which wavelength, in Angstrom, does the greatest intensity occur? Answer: 4081.5 Angstrom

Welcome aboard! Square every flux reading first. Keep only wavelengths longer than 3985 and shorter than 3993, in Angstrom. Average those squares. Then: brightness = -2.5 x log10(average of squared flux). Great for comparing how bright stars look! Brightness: -5.7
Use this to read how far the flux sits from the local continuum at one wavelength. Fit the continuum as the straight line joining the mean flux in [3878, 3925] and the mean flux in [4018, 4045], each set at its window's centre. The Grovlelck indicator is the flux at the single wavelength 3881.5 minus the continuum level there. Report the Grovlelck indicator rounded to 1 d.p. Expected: 1.9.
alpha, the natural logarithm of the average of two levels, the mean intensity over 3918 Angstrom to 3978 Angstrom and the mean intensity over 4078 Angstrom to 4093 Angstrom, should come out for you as 2.43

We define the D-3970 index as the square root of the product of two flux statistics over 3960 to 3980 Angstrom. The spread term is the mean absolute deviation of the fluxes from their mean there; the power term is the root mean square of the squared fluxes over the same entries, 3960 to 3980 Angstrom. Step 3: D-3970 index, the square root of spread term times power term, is 15.5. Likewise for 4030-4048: 14.3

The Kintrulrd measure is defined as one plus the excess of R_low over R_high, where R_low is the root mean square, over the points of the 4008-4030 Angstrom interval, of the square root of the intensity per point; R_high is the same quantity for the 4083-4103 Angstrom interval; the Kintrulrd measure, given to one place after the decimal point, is 1.1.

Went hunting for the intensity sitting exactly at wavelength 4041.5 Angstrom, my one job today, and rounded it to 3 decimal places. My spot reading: 14.140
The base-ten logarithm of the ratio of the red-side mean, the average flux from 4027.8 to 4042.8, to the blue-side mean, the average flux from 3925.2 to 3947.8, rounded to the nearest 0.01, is 0.31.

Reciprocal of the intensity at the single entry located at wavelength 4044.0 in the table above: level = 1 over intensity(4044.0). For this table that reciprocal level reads 0.079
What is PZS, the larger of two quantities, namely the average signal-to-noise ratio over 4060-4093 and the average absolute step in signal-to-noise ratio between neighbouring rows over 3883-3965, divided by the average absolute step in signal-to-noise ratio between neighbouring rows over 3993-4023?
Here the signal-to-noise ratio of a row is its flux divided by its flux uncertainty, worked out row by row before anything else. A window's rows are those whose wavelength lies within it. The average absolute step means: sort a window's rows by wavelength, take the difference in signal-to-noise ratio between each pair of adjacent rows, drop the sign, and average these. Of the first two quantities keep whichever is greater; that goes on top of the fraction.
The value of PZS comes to 17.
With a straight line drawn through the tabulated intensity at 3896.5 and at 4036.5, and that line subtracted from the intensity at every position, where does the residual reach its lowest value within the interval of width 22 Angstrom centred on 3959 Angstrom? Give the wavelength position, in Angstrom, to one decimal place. 3969.0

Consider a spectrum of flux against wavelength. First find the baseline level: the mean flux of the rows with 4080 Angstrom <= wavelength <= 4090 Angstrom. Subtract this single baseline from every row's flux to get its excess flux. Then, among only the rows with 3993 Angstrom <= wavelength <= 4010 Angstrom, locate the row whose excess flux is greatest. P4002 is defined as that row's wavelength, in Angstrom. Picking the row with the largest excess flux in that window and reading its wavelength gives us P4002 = 4004.0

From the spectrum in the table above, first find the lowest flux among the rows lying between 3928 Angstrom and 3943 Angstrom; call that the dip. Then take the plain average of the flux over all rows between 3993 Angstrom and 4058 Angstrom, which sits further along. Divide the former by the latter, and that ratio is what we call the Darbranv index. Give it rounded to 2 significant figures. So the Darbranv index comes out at 0.13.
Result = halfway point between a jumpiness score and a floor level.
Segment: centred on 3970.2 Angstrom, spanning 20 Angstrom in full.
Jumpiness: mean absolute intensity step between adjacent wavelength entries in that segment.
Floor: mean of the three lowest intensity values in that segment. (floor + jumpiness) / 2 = 3.3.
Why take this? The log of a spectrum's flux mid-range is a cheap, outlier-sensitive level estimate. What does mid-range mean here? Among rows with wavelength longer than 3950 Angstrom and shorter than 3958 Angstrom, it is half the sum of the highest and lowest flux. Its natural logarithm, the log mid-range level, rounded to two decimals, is 2.45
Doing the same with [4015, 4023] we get 2.64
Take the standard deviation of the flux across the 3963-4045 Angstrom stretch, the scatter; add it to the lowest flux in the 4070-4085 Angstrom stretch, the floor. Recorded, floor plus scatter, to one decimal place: 15.5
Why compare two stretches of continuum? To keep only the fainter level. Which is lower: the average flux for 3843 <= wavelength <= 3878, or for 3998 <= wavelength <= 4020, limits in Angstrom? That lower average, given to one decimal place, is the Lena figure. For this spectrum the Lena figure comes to 11.7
